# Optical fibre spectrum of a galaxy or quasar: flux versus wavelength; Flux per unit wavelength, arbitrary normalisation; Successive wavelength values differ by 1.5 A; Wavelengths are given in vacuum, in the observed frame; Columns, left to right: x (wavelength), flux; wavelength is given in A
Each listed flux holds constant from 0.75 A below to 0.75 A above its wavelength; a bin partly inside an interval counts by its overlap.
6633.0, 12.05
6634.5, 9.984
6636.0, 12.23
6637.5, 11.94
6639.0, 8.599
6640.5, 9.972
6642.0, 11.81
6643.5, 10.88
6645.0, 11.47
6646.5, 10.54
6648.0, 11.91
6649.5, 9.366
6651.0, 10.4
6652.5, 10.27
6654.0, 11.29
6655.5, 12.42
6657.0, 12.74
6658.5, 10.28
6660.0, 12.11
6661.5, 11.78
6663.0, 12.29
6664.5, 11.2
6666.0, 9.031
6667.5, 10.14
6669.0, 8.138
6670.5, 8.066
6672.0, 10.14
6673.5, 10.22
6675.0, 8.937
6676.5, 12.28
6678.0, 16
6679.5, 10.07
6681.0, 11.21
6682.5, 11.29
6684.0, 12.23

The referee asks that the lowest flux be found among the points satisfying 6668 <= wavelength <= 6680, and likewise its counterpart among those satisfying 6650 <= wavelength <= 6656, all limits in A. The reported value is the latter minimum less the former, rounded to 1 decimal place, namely 2.2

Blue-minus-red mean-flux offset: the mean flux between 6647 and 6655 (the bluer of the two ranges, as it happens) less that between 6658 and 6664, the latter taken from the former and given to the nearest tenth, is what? -1.0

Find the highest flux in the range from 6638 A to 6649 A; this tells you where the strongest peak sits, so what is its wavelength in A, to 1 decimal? 6648.0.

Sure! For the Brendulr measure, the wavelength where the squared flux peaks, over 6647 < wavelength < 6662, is 6657.0 A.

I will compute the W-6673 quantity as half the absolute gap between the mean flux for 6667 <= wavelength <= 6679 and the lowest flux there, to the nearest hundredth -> 1.21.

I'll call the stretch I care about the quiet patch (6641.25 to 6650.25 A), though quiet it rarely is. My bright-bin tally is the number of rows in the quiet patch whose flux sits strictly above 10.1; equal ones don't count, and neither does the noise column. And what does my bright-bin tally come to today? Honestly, 5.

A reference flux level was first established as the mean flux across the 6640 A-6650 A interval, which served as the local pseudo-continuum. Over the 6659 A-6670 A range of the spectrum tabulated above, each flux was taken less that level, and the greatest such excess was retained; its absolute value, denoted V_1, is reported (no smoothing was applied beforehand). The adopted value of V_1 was 1.4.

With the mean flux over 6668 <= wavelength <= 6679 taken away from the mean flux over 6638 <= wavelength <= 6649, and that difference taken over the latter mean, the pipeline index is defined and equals 0.02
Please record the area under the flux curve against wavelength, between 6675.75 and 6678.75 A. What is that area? 42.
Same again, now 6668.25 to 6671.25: 24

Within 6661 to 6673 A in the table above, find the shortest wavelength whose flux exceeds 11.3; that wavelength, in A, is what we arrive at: 6661.5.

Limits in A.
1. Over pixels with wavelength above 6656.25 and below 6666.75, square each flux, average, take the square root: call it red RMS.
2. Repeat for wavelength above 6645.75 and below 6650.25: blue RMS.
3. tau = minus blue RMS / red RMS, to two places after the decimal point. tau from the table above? -0.93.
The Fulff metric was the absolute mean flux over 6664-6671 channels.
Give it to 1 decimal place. 9.3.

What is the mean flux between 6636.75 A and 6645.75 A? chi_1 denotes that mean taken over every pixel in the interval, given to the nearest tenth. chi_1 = 10.8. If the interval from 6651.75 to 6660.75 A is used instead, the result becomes 11.5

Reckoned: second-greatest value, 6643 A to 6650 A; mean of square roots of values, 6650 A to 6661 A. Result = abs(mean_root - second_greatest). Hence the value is 8.1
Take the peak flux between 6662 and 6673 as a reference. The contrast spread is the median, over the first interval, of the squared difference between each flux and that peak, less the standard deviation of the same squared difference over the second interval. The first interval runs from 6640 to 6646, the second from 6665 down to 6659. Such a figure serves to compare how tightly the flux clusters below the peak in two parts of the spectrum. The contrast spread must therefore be 0.8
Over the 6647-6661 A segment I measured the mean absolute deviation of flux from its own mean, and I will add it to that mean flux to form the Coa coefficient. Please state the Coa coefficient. 12.2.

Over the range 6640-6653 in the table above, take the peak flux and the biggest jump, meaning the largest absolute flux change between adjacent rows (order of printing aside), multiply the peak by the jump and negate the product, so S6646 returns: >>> -30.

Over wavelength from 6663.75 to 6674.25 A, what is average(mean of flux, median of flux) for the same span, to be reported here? 9.9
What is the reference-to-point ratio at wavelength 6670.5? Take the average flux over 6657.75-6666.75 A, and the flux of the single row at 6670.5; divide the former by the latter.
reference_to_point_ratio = 1.38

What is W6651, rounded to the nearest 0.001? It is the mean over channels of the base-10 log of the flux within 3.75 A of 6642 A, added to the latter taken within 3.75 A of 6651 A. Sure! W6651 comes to 2.046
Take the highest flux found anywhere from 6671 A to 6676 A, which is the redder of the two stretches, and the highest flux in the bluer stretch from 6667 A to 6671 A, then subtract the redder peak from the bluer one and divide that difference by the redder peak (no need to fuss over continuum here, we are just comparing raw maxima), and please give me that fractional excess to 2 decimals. -0.01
